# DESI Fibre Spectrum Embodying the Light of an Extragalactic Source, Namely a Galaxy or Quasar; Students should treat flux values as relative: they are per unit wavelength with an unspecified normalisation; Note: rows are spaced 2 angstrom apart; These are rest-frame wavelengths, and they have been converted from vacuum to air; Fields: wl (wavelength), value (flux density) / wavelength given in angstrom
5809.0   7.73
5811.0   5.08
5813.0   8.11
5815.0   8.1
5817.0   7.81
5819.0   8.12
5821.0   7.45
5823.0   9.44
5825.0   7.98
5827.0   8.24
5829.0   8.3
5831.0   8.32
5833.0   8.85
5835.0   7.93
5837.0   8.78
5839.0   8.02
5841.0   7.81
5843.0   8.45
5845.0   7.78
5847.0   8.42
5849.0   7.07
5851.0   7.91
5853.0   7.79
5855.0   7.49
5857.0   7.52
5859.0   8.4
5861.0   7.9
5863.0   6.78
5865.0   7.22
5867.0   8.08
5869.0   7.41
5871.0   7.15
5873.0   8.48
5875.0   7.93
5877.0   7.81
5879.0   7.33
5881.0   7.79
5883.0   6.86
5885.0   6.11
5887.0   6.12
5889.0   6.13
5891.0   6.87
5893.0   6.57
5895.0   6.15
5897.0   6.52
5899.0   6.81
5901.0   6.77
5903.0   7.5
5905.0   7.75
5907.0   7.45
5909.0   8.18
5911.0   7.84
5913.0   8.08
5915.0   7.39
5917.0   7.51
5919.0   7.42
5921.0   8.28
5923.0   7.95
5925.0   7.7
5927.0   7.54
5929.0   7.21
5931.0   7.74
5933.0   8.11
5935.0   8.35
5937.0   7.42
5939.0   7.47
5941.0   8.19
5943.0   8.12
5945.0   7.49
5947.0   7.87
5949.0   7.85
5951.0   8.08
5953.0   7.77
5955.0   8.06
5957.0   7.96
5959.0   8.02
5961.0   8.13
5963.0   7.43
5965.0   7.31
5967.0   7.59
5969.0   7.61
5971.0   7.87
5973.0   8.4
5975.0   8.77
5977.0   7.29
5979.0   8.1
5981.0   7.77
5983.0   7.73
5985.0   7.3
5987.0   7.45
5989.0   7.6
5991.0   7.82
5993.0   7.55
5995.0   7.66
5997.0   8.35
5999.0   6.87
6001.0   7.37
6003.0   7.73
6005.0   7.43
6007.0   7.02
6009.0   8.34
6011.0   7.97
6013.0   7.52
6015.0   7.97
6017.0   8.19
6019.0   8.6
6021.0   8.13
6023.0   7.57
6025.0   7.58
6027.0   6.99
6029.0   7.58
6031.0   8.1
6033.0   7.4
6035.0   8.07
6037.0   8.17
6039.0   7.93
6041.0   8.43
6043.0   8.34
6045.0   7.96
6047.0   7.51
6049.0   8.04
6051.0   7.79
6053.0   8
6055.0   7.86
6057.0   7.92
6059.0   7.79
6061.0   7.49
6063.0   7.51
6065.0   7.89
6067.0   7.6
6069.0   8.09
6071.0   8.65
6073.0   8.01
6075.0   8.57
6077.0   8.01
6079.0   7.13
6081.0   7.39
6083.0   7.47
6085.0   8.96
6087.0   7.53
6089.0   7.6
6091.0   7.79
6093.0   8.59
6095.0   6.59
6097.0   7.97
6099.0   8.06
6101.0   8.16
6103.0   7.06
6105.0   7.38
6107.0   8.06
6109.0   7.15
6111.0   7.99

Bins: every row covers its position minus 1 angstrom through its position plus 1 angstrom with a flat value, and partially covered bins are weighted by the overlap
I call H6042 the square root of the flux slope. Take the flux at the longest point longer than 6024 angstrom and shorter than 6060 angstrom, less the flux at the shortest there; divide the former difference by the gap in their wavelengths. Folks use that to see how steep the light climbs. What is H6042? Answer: 0.08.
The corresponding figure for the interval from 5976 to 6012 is 0.14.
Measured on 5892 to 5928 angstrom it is 0.17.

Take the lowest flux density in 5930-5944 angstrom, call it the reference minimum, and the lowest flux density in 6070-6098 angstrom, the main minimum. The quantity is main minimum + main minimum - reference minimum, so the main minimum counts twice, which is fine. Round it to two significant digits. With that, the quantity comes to 5.8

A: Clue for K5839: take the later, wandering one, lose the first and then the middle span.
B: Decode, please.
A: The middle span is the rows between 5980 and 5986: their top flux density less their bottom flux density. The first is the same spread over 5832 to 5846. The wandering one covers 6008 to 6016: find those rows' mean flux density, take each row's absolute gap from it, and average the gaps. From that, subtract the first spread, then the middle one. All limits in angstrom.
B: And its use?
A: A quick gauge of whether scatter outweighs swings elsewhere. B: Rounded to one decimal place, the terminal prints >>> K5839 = -1.3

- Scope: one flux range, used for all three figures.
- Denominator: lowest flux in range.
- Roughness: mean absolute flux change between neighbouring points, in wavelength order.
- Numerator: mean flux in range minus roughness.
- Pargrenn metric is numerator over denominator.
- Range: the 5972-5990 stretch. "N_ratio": 1.009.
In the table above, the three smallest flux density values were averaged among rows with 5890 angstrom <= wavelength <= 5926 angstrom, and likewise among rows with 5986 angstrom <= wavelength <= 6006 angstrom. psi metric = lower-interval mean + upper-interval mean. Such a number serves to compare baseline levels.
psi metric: 13.6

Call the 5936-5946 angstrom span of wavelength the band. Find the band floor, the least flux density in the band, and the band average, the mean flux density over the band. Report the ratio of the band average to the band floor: 1.04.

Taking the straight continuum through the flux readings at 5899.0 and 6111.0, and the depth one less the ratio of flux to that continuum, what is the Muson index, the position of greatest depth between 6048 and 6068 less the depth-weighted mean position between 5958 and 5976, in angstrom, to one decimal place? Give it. 92.7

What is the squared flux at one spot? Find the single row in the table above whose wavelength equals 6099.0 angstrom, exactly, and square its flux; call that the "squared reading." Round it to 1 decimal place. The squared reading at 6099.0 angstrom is 65.0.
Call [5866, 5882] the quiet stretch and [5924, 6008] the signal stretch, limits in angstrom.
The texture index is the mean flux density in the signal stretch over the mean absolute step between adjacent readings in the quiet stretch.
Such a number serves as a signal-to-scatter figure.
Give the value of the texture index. 14.0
